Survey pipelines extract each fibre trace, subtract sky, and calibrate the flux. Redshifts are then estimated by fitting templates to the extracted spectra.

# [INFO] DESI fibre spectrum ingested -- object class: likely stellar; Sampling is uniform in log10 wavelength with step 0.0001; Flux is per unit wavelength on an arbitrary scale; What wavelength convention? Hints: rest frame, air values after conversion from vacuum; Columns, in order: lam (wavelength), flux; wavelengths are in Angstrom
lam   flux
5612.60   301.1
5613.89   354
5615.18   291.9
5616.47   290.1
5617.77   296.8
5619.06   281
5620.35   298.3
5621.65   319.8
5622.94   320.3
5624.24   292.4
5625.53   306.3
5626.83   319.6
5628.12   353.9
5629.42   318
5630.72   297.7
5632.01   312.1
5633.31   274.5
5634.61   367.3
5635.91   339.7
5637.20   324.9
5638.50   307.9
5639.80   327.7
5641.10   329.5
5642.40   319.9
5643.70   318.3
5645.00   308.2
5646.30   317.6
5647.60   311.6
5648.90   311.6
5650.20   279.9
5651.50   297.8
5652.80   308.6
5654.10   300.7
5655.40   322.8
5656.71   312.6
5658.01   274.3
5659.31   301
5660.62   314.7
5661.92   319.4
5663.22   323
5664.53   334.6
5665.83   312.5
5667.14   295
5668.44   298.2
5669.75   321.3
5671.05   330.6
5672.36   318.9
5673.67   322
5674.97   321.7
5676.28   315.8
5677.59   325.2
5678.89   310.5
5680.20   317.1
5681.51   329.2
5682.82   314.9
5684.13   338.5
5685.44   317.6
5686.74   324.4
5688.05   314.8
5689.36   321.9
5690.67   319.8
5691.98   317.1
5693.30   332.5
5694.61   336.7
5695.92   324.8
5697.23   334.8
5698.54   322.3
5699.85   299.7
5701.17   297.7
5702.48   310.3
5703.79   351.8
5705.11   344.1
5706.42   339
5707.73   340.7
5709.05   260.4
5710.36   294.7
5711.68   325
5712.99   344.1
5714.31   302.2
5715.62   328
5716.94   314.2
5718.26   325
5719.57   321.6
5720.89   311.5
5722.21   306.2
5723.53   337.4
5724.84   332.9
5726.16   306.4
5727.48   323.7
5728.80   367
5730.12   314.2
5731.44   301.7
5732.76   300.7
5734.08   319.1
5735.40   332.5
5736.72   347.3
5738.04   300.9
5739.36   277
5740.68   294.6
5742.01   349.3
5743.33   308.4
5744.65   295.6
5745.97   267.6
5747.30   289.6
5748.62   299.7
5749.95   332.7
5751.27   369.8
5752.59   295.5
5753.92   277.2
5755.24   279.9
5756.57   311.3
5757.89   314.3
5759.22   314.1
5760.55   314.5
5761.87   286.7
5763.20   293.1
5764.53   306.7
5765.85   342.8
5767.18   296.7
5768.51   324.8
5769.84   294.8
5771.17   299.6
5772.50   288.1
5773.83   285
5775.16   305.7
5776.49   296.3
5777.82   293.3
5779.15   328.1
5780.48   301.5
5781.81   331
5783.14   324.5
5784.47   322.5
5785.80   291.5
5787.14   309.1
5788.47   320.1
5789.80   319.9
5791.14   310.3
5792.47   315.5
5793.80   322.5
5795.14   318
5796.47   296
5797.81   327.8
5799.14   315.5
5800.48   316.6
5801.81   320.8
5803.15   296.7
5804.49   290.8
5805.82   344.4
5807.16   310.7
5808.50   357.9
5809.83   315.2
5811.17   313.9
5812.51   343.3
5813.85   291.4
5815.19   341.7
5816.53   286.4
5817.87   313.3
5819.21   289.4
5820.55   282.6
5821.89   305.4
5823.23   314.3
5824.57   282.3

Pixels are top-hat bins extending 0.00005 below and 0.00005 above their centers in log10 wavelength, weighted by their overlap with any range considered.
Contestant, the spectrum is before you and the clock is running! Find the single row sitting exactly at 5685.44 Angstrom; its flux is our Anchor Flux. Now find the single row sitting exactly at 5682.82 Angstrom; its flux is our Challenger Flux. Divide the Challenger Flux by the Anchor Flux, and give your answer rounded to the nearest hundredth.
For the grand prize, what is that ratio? 0.99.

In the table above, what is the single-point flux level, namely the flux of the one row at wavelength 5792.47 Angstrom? 315.5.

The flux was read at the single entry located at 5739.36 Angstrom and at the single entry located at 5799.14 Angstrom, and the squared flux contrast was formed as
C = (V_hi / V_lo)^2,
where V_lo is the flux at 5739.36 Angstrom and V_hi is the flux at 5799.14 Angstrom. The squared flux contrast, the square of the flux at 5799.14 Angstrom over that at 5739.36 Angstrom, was 1.30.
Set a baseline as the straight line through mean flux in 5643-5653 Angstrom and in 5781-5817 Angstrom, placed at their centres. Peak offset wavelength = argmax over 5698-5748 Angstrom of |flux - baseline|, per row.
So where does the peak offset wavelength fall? 5728.80 Angstrom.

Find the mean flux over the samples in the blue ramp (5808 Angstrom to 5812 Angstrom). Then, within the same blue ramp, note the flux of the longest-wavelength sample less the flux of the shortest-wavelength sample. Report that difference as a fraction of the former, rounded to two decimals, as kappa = -0.13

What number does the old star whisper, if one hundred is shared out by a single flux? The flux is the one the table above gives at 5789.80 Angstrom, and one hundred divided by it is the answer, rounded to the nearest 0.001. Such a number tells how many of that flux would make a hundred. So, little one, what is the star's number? 0.313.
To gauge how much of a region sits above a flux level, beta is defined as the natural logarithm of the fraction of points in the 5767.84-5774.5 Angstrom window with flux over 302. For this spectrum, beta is -1.61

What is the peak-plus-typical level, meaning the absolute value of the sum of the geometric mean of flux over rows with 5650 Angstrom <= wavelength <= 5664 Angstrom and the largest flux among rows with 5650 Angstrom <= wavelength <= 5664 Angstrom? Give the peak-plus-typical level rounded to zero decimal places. 628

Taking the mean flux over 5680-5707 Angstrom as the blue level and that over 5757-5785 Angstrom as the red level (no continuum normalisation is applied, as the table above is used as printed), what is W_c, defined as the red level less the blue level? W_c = -16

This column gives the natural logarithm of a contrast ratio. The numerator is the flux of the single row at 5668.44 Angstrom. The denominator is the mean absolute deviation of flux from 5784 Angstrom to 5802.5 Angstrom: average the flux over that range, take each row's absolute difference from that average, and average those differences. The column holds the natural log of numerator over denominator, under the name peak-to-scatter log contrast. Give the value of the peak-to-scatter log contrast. 3.69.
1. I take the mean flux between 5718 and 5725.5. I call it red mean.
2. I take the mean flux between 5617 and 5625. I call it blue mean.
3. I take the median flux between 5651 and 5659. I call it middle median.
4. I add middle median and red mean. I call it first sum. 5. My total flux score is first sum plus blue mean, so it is 929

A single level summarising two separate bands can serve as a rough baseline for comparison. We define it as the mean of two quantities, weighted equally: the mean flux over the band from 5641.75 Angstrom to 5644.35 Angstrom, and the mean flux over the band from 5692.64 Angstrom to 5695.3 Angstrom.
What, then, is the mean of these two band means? 327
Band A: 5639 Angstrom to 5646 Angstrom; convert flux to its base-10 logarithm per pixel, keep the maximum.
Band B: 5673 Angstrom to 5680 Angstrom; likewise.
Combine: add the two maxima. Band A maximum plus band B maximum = 5.03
